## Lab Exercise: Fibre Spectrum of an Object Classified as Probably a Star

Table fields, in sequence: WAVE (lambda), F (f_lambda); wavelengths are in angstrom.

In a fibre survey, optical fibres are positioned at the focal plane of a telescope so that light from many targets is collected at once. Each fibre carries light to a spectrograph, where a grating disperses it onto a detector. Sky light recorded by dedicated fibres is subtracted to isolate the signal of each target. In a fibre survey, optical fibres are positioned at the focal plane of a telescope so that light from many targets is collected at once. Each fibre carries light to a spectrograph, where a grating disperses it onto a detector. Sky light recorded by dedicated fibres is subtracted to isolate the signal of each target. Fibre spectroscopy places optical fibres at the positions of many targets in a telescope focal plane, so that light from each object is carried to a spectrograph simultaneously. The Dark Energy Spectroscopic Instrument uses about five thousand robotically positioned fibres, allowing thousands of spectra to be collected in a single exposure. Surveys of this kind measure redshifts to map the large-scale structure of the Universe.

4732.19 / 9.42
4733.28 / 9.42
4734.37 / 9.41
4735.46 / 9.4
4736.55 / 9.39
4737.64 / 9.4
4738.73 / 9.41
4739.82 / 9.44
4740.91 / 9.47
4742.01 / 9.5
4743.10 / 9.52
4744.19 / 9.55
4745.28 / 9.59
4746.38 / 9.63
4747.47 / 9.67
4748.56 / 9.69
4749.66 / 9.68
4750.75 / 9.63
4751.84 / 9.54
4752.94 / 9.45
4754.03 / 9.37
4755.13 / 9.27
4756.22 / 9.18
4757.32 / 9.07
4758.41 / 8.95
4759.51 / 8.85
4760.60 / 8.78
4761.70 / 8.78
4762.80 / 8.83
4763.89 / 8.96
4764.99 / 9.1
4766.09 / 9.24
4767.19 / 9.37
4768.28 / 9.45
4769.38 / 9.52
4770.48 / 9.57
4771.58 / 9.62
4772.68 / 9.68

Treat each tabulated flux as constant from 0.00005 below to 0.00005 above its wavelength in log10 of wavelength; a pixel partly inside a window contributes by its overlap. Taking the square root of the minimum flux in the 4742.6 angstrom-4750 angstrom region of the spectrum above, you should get 3.09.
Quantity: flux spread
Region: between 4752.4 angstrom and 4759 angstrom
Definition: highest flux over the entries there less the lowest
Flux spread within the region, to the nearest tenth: 0.5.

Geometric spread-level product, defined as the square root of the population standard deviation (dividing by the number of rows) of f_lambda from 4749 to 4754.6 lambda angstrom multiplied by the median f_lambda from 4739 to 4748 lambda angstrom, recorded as 1.04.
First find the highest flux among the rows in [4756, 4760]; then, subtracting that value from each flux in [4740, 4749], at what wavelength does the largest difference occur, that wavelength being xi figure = 4748.56 angstrom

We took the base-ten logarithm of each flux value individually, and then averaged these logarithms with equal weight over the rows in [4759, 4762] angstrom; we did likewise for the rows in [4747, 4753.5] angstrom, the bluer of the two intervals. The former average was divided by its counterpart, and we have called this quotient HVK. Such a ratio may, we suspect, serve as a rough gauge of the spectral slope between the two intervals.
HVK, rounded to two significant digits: 0.96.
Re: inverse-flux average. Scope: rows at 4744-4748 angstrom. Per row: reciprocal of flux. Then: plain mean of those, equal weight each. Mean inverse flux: 0.104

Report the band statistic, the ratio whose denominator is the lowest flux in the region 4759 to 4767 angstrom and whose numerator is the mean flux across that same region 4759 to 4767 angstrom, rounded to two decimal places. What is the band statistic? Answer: 1.02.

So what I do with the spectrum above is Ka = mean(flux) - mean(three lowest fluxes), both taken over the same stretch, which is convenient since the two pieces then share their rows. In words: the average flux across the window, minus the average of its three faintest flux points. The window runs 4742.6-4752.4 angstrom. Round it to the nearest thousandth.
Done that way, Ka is 0.074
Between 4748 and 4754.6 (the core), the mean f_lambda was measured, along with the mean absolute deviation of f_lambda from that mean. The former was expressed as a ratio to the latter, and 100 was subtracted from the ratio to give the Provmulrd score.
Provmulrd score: -10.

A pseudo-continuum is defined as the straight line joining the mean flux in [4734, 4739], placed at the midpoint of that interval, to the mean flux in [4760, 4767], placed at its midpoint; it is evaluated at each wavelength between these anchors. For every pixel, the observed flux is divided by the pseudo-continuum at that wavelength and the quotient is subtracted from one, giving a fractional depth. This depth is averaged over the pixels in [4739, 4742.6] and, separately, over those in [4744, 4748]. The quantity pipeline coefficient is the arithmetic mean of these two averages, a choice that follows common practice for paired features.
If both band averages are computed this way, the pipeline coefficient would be -0.027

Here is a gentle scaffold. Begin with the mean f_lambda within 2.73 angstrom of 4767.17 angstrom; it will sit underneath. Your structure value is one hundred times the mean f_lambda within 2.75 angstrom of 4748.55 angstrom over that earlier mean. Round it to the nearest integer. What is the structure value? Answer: 103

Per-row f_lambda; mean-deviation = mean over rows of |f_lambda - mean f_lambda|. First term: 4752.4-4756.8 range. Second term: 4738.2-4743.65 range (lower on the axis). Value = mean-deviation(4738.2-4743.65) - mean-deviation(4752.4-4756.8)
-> -0.058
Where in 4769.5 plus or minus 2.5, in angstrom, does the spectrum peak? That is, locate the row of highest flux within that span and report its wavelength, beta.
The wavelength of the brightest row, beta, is 4771.58 angstrom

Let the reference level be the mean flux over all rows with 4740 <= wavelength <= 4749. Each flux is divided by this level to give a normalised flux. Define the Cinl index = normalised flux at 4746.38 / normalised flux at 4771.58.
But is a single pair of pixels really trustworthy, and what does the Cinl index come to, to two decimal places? 1.00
